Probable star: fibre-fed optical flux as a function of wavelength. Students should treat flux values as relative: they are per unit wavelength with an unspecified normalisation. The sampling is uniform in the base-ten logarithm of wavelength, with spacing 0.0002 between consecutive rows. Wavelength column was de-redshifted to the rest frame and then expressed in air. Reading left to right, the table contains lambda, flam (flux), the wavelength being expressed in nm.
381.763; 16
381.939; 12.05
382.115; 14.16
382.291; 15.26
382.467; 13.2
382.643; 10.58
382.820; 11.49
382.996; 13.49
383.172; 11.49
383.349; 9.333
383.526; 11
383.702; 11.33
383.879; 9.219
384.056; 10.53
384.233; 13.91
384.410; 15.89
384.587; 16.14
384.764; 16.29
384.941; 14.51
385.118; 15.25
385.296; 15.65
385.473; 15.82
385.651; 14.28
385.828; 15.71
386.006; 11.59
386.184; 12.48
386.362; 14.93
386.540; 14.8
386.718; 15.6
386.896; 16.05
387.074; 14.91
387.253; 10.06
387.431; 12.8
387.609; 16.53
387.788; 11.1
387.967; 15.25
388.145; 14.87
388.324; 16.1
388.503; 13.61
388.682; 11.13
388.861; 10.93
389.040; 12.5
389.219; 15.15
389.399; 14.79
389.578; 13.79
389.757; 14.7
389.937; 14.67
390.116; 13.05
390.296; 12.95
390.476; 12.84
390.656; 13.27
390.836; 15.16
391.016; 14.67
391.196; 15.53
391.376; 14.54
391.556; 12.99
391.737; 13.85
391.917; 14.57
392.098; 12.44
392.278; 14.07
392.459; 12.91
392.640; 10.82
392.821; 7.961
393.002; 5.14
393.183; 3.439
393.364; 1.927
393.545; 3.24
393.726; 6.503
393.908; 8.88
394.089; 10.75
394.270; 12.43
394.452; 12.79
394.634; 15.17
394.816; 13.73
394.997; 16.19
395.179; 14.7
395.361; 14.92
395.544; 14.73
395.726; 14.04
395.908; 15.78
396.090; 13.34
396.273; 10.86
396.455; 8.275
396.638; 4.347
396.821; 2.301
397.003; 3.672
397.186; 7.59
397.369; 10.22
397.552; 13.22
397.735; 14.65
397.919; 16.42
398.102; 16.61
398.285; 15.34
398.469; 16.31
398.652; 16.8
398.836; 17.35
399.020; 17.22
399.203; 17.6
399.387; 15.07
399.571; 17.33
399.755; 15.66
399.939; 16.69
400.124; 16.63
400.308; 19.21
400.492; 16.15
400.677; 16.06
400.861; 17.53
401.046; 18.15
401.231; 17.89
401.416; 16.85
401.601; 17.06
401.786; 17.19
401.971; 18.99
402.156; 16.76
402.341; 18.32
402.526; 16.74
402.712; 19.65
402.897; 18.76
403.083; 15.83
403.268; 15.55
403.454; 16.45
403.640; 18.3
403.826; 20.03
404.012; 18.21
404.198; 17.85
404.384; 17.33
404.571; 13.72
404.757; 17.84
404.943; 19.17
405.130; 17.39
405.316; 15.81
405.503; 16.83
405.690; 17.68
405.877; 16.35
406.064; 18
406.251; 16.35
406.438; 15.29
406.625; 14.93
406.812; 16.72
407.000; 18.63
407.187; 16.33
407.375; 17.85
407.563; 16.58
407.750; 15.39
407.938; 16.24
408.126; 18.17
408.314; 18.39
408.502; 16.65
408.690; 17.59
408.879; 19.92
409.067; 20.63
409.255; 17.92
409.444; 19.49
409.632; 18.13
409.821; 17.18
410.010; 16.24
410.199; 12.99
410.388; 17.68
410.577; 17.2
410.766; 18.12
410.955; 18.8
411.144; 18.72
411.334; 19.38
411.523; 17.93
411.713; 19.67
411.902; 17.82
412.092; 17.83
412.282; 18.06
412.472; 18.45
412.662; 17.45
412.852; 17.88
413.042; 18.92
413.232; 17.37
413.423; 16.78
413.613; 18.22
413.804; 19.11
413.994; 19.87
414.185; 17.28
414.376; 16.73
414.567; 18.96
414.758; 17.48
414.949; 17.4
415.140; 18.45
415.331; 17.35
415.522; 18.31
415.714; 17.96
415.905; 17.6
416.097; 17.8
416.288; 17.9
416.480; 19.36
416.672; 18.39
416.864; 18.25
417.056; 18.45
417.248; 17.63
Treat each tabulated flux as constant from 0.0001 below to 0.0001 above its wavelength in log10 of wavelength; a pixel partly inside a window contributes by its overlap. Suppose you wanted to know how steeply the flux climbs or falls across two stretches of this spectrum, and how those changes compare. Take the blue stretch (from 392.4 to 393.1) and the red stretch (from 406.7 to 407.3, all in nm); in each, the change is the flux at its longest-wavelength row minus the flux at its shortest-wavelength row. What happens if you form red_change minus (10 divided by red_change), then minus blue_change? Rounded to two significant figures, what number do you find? 33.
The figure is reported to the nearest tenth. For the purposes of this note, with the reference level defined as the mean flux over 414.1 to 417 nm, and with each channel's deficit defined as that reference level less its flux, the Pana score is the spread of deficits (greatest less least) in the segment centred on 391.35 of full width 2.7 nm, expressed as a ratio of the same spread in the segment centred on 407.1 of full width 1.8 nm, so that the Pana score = 1.3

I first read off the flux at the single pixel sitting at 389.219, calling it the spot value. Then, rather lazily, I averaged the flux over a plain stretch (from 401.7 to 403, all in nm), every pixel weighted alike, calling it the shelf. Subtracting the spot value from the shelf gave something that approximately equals 2.9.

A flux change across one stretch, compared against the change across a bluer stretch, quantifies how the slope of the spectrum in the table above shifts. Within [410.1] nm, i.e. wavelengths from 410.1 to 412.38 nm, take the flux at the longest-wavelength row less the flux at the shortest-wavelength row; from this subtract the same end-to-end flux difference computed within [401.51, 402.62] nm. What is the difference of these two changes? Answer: 5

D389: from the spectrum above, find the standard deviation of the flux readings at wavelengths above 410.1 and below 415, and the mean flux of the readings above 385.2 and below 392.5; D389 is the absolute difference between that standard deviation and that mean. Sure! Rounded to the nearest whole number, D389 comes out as 13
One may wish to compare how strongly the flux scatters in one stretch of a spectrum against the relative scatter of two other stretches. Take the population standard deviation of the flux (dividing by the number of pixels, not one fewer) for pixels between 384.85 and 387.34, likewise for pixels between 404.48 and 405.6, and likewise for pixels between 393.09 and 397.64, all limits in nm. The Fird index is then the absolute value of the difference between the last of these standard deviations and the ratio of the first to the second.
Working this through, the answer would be 3.6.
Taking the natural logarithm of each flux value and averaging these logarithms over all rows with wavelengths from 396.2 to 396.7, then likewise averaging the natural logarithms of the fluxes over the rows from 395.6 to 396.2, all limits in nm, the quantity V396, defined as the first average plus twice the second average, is 7.3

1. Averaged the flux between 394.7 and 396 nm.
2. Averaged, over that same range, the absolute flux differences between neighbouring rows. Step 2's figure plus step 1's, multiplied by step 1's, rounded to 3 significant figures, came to 238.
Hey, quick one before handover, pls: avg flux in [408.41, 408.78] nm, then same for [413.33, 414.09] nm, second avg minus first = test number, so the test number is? 1.4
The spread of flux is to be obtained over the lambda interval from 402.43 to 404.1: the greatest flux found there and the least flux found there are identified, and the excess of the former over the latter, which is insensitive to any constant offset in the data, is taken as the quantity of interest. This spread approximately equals 4.5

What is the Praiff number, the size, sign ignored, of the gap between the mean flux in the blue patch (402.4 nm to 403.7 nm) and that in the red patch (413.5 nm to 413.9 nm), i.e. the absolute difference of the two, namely 1.3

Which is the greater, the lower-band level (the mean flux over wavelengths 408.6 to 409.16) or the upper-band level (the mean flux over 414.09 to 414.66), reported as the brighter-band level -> 19.4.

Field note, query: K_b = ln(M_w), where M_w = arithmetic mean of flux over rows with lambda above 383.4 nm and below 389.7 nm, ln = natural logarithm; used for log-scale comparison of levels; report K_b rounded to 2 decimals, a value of 2.63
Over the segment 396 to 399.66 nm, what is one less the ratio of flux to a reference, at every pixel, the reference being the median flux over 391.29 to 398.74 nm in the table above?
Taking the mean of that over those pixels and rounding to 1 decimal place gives 0.0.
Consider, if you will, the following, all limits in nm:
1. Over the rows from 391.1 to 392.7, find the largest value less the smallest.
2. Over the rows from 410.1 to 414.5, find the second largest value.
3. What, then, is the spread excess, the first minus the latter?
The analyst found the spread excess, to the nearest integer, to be -15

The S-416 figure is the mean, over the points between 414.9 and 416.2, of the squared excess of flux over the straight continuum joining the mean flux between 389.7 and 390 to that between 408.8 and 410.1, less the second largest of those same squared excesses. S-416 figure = -1.2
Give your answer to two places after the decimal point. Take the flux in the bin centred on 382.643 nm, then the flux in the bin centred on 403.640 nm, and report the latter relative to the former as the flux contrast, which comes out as 1.73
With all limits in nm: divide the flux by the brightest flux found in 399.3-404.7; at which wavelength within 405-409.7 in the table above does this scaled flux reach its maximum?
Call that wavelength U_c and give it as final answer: 409.067 nm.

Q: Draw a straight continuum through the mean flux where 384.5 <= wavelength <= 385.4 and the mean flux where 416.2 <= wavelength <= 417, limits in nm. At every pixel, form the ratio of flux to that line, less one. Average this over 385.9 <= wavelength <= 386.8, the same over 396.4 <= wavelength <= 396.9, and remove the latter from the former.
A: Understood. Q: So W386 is 0.6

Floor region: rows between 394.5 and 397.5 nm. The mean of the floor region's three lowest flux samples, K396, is 3.4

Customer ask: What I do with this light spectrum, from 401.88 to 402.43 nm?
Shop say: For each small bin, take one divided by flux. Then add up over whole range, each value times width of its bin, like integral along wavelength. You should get 0.031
